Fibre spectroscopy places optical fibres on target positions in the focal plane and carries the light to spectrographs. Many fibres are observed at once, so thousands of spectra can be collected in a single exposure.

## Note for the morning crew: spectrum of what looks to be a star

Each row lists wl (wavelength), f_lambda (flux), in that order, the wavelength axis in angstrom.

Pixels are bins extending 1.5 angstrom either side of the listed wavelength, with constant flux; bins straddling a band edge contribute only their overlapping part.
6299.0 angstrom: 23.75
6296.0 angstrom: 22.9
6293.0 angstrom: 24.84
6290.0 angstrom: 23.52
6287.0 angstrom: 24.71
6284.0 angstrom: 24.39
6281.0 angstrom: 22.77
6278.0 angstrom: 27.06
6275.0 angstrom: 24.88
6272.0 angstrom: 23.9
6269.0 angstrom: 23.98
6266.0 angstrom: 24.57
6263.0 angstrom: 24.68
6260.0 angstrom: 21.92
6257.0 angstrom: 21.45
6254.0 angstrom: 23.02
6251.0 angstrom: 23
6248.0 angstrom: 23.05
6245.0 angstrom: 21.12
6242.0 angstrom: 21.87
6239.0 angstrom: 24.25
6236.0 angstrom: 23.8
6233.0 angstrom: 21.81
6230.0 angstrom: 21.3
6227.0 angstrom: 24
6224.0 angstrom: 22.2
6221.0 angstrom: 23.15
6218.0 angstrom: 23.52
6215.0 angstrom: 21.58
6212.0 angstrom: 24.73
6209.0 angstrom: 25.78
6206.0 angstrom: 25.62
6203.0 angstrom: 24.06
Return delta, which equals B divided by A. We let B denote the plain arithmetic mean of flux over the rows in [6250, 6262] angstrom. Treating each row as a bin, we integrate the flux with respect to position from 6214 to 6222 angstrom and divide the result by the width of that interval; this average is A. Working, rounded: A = 22.8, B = 22.3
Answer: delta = 0.980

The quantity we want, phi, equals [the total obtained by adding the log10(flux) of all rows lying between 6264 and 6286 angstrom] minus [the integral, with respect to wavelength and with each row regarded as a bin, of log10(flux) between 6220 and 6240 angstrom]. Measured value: -17.5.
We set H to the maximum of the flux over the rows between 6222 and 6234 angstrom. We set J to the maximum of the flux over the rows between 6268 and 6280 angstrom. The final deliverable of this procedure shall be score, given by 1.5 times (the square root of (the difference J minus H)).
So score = 2.6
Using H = 24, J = 27.06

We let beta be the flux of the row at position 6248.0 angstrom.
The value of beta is 23.05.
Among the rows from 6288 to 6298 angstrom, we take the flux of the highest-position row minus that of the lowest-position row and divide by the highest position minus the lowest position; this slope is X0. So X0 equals -0.10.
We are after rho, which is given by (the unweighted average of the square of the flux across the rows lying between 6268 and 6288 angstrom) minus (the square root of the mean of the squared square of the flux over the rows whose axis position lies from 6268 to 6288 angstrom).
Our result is -3.1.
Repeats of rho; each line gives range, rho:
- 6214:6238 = -2.0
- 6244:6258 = -1.4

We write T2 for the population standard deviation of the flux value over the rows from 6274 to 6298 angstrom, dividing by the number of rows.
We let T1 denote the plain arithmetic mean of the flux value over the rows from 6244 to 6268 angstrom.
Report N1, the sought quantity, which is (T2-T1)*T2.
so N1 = -28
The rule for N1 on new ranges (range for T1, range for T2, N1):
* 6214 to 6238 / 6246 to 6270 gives -23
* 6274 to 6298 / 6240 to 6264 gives -25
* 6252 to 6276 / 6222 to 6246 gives -27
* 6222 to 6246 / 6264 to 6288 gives -24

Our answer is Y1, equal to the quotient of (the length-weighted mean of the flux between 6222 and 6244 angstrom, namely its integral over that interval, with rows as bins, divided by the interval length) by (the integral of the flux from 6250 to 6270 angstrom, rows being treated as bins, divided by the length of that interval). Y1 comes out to 0.98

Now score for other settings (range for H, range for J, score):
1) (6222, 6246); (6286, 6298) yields 1.2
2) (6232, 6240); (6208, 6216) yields 1.9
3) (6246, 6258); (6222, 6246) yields 1.6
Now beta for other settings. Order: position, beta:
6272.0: 23.9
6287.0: 24.71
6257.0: 21.45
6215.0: 21.58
